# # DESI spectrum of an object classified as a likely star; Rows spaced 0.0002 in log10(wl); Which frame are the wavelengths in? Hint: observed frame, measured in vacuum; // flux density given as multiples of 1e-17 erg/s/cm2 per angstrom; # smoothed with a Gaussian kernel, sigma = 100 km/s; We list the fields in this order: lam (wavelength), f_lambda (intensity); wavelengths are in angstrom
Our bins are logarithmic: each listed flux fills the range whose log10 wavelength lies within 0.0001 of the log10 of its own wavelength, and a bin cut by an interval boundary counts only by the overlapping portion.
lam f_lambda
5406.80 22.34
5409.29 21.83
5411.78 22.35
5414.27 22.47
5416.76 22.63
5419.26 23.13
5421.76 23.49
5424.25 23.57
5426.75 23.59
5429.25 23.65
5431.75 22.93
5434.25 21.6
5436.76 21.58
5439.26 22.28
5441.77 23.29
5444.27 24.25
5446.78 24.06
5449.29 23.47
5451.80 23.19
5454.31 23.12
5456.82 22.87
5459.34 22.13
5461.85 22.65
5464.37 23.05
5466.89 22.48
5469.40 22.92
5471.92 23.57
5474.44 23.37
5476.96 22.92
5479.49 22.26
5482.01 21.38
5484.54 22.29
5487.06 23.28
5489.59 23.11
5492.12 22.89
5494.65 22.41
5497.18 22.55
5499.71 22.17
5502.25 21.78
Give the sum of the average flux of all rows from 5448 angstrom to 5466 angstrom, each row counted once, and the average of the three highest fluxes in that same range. 46.2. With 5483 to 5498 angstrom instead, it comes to 45.8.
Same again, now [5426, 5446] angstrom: 46.7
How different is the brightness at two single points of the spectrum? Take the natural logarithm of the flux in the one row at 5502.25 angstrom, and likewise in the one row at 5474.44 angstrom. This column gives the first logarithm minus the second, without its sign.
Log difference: 0.070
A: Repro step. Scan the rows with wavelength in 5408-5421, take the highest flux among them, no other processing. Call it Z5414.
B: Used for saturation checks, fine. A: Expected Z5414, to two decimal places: 23.13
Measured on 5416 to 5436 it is 23.65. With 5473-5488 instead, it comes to 23.37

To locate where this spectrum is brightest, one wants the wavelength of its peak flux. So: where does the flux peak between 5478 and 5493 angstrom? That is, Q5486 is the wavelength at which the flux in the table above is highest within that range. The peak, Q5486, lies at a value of 5487.06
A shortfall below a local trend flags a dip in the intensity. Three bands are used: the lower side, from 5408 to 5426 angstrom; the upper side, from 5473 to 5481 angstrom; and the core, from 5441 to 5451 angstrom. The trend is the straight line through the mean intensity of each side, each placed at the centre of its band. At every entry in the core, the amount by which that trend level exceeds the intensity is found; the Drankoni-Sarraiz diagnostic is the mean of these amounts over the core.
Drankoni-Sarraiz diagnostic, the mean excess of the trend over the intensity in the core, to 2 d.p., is -0.95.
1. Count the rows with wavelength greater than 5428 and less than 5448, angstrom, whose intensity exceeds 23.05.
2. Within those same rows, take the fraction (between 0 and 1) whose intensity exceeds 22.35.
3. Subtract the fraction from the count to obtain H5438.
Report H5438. 3.4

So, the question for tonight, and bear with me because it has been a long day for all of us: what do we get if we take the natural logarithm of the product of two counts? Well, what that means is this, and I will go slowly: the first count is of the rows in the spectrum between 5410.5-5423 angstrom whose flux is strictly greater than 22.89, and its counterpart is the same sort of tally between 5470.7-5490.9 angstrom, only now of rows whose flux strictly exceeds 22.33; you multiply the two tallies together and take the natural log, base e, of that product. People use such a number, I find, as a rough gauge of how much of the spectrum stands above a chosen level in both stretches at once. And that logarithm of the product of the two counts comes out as 2.3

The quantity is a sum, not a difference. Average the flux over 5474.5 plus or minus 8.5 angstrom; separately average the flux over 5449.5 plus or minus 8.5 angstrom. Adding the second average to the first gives 46.2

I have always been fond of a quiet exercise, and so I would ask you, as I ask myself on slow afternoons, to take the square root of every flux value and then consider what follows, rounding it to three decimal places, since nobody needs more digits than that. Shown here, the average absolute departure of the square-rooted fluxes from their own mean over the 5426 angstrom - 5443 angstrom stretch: 0.080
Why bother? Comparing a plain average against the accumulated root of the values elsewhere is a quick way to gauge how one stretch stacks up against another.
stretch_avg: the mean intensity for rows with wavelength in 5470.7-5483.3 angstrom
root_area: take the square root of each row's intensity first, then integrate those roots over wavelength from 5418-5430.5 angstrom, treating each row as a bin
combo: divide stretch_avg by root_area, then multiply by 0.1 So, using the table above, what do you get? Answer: 0.0375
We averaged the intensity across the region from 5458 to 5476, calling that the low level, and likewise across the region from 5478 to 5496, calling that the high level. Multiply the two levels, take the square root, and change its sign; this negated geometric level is -22.7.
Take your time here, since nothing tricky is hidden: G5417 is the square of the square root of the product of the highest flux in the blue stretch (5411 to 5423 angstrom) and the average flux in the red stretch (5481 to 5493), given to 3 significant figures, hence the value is 531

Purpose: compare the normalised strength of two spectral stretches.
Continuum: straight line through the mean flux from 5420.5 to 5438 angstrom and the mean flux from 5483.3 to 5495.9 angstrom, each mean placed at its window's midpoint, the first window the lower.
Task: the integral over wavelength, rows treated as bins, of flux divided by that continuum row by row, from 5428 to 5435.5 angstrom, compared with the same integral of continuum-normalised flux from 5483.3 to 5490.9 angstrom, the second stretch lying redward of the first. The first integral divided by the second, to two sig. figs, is 0.98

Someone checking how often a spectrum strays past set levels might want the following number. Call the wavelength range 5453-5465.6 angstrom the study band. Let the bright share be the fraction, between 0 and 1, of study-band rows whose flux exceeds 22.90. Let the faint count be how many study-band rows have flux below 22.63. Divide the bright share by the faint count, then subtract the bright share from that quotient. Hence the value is 0.00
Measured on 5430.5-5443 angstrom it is -0.27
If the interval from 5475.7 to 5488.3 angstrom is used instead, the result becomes -0.27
